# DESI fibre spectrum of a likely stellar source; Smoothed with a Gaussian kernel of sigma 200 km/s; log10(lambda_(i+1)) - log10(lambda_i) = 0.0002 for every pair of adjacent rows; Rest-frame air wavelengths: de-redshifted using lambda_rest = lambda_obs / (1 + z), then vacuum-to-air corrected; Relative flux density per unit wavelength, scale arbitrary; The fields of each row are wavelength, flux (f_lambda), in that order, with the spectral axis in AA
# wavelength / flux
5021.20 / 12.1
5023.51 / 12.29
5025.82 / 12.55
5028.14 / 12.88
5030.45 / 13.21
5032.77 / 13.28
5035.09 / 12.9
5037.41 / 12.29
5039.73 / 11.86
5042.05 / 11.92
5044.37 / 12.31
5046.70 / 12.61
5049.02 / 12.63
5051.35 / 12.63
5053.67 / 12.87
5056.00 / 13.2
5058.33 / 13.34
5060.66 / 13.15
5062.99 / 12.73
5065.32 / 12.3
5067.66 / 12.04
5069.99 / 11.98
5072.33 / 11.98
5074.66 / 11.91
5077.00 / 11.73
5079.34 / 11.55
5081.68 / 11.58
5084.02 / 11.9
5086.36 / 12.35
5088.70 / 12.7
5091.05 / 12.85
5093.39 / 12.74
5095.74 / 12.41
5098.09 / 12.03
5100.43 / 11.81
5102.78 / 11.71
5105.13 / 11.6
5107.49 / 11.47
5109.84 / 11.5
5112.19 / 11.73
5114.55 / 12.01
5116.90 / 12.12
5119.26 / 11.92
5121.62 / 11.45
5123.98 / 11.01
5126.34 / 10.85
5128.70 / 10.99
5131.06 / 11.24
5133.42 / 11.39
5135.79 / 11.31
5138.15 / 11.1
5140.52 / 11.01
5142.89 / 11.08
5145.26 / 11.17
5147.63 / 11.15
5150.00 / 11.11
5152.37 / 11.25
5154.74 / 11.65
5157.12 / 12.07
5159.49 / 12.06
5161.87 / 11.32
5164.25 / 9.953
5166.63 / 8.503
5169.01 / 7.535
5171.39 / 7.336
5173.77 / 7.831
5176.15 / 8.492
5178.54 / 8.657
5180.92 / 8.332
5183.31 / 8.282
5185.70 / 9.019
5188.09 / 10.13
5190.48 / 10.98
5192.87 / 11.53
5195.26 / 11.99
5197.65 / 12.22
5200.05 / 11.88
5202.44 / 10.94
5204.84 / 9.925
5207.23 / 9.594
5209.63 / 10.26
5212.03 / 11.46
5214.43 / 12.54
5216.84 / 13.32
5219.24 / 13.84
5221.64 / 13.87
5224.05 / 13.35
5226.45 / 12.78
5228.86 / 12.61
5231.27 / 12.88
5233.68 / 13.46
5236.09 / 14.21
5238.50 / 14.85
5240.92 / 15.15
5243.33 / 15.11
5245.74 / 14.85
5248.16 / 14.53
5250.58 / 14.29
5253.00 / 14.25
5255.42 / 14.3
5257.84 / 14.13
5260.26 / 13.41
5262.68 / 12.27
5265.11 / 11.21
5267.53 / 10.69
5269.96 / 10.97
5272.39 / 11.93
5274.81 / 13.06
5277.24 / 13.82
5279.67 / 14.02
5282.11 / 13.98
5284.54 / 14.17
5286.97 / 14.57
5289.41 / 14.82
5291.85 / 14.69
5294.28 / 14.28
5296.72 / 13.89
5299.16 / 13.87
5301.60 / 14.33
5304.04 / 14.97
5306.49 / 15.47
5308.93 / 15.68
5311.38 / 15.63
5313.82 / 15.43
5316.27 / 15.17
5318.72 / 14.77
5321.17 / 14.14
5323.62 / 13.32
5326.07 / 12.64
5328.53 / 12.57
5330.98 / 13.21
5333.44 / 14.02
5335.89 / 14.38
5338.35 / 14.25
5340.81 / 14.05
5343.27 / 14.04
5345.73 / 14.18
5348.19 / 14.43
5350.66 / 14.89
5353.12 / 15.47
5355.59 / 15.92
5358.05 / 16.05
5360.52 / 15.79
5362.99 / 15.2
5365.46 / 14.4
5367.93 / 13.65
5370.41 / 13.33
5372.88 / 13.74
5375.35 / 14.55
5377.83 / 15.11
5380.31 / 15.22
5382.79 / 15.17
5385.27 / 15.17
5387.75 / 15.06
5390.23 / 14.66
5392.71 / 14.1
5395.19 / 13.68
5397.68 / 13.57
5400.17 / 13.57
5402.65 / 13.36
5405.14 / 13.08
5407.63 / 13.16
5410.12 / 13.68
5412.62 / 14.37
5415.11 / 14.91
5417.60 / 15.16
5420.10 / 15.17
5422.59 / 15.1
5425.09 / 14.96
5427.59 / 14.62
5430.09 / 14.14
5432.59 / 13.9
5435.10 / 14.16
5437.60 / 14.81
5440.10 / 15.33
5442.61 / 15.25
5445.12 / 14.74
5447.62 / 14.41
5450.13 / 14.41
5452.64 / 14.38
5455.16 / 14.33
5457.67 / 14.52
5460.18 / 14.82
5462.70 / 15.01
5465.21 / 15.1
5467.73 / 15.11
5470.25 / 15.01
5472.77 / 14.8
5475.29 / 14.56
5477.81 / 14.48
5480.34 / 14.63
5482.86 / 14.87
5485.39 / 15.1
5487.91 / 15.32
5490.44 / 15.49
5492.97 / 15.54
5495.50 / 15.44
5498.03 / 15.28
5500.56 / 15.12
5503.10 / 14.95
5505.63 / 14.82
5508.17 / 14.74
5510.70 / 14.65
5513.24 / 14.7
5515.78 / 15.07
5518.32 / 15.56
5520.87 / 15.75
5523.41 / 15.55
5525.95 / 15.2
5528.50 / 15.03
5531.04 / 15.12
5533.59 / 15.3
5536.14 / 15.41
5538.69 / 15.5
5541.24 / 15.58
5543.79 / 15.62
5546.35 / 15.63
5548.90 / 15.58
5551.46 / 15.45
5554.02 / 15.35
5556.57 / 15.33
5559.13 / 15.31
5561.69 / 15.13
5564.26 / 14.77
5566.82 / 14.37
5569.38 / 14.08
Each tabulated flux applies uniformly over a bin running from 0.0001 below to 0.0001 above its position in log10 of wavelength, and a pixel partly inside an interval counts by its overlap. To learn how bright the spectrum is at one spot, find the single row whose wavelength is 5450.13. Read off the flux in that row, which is 14.41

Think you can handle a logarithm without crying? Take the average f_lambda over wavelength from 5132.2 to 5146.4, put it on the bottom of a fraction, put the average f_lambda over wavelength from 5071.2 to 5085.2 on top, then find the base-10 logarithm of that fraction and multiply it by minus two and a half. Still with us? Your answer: -0.06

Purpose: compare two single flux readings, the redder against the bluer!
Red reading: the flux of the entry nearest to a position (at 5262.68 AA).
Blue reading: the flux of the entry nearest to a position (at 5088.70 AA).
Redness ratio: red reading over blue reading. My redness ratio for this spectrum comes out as 0.97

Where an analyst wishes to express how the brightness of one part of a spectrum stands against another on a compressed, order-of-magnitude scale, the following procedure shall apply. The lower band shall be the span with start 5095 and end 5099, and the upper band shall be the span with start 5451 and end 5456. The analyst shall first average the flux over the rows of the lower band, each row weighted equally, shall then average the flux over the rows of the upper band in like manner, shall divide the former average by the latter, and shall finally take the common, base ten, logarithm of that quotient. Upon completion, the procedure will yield -0.070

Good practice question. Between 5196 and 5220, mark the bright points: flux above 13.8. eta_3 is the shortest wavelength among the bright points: 5219.24 AA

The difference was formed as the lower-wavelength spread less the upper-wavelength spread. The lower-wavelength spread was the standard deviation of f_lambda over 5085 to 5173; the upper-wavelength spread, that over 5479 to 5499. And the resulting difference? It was 0.9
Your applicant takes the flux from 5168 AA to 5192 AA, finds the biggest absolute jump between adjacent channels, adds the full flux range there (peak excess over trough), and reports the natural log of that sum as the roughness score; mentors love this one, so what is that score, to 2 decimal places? 1.56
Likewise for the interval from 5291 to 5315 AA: 0.90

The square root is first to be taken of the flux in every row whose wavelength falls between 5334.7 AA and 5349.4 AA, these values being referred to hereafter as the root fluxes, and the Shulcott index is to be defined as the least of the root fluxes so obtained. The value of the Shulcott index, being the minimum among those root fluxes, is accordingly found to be 3.75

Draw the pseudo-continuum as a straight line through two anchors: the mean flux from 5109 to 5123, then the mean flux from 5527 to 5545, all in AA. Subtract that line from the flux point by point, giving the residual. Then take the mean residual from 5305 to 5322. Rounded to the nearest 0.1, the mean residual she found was 1.7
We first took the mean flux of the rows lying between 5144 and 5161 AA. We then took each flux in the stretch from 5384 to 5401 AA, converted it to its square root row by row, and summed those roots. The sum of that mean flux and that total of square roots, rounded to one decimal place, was 37.9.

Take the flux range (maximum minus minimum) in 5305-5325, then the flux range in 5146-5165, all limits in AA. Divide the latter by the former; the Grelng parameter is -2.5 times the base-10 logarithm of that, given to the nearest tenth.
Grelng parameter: 0.1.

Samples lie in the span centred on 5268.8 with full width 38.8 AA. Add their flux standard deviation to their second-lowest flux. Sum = 12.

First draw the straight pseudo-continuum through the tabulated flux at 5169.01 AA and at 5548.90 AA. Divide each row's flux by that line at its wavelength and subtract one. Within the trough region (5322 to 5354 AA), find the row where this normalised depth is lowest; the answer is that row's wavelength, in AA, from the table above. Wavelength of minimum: 5328.53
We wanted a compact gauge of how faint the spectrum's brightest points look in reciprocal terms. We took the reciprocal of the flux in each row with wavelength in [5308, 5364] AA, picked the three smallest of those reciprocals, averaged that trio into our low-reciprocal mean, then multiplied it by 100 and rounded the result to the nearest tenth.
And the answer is 6.3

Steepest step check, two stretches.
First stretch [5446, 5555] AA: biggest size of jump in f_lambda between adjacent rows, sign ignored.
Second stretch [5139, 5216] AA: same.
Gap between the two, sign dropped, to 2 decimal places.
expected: 0.96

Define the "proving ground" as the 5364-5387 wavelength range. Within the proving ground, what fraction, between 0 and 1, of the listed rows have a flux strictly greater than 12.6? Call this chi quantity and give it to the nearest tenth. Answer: 1.0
